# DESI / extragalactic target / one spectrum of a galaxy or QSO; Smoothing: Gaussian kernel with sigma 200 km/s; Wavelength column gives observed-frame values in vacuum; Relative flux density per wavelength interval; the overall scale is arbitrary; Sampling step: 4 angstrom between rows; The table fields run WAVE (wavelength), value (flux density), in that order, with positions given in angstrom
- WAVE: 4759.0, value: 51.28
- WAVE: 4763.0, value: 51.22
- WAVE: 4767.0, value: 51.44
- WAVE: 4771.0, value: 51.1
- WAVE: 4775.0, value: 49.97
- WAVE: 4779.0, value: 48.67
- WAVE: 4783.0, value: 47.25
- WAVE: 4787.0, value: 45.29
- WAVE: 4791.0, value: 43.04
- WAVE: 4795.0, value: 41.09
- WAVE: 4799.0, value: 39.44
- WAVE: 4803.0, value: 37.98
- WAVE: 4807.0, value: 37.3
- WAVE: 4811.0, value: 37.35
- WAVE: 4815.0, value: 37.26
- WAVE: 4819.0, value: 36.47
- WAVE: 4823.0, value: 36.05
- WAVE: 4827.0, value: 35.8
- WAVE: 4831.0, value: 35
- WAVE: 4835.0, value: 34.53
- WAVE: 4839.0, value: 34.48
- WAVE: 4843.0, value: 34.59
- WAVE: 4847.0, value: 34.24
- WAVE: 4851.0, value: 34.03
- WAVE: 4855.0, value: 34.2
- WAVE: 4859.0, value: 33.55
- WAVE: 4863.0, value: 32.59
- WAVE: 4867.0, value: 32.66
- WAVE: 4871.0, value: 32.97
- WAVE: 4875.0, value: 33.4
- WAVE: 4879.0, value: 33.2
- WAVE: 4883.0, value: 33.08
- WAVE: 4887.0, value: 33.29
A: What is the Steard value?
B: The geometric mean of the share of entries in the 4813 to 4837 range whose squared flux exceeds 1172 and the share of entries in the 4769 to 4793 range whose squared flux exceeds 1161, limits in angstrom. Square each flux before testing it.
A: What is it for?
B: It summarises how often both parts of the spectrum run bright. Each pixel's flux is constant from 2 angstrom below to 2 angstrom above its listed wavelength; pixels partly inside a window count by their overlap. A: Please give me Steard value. 1.0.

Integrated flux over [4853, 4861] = 271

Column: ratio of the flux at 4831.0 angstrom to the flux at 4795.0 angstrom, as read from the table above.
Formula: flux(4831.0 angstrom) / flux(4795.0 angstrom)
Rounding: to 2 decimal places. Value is 0.85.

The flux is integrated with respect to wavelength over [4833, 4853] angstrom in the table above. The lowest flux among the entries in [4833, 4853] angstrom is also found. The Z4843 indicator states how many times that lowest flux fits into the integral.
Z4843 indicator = 20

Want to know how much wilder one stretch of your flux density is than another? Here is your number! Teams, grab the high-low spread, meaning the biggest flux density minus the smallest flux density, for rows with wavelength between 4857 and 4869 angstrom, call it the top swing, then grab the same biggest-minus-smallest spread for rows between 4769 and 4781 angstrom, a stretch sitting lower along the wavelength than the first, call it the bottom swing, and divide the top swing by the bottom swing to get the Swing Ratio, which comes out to 0.4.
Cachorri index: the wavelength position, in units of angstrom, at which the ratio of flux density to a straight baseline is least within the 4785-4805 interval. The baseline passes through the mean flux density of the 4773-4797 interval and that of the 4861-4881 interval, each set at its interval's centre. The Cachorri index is 4803.0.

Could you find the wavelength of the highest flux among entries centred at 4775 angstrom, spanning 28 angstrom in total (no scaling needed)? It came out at 4767.0 angstrom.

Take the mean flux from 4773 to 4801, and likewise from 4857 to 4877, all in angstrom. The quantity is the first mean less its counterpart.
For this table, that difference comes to 12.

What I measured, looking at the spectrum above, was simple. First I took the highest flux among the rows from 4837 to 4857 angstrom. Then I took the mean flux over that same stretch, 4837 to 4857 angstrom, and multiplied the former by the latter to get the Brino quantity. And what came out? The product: 1187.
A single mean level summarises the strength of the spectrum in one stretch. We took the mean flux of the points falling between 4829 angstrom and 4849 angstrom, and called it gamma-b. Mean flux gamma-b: 35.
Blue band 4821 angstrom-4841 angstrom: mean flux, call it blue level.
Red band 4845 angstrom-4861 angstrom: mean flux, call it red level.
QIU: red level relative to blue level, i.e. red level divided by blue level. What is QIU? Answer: 0.97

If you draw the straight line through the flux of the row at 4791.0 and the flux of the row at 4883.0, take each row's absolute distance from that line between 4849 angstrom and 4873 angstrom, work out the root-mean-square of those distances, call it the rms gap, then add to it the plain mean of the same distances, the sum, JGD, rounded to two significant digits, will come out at 4.3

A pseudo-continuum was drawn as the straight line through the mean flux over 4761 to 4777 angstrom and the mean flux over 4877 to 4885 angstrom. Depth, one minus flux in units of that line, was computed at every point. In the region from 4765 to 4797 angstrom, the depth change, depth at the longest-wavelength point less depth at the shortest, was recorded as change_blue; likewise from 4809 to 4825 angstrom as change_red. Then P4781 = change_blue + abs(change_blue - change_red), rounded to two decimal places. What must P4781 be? 0.26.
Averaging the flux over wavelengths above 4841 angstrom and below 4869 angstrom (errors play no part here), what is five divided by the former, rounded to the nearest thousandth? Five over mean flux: 0.148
